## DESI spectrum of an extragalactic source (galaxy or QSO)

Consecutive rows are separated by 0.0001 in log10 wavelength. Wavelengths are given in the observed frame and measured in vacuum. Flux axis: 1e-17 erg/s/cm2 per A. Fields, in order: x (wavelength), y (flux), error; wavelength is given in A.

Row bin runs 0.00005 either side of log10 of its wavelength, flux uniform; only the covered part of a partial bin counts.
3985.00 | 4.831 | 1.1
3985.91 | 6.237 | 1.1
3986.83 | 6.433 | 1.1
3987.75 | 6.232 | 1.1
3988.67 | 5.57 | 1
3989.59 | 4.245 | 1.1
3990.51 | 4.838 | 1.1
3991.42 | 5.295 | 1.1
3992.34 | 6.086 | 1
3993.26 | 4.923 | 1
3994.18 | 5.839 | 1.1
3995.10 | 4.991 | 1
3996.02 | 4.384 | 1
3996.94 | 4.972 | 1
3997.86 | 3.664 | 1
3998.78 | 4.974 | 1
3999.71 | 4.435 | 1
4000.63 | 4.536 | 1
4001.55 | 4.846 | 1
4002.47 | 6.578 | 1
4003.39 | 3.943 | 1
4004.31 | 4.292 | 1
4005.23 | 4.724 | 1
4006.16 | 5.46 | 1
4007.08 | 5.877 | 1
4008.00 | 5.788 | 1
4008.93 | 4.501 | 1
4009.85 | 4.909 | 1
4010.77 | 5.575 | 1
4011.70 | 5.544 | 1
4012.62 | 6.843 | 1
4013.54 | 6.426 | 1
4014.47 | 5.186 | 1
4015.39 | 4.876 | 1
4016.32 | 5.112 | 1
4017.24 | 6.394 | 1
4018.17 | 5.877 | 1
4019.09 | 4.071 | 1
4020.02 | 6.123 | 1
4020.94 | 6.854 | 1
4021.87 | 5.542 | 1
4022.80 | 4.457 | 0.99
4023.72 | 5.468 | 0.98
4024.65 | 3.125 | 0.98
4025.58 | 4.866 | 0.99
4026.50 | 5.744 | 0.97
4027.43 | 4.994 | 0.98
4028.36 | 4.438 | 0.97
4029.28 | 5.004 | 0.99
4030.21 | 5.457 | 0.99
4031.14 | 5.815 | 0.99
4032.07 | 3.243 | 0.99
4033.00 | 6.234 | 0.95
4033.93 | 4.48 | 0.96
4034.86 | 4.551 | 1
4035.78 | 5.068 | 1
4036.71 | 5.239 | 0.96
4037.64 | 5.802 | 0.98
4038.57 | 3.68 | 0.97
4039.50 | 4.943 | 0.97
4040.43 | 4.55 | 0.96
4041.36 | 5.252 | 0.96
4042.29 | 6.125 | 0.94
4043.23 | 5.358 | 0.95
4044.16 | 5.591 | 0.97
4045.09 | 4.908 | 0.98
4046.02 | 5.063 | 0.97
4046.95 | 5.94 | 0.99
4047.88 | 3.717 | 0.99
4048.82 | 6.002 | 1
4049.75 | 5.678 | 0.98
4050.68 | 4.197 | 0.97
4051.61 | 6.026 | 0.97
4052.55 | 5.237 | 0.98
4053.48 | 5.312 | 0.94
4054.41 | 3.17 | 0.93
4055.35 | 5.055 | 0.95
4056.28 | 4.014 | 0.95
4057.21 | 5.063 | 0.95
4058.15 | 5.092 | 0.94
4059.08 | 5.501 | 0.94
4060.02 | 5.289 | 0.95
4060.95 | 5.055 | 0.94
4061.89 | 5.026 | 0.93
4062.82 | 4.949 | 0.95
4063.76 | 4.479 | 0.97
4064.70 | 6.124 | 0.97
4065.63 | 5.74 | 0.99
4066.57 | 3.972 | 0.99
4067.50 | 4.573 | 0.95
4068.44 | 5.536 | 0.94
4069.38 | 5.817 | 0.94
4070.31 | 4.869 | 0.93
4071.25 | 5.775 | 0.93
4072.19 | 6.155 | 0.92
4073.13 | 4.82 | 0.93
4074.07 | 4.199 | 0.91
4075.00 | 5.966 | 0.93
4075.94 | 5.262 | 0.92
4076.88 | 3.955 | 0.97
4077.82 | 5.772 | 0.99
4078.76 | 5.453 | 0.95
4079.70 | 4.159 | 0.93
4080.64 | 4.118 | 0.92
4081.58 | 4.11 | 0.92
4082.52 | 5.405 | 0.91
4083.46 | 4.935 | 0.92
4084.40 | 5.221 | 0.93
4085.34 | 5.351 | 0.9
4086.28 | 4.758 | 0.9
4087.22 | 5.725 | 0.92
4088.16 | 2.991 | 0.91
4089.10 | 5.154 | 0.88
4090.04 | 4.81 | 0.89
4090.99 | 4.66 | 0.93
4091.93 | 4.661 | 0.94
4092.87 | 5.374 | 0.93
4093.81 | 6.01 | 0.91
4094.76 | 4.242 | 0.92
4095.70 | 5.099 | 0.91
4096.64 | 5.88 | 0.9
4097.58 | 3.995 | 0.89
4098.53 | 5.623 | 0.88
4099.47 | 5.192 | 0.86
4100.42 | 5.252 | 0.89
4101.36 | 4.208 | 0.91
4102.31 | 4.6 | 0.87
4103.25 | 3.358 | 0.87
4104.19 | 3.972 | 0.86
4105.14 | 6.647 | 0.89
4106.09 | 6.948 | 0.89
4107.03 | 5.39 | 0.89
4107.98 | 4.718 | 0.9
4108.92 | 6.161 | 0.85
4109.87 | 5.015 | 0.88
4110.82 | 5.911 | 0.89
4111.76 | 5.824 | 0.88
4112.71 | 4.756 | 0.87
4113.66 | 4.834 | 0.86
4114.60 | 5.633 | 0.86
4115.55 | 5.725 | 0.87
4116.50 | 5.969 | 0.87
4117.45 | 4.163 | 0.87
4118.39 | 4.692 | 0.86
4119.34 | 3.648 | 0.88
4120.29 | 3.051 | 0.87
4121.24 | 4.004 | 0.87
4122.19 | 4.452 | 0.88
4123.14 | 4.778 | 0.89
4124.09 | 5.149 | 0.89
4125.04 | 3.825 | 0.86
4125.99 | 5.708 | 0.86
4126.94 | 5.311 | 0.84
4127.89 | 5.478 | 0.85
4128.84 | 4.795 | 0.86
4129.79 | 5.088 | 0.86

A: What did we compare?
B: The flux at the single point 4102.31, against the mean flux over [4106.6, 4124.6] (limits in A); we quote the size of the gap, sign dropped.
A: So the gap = 0.34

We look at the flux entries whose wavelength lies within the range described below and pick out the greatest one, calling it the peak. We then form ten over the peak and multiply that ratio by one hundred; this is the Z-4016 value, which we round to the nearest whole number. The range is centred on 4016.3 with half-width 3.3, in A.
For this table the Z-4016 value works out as 156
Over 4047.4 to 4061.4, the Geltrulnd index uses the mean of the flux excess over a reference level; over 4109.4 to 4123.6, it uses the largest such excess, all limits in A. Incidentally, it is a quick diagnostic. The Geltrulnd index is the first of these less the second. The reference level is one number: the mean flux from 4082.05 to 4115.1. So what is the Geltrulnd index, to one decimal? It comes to -1.0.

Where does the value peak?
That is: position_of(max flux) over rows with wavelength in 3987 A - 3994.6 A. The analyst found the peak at 3987.75 A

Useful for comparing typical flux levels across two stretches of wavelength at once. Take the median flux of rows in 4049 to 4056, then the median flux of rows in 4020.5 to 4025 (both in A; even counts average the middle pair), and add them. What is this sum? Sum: 10.7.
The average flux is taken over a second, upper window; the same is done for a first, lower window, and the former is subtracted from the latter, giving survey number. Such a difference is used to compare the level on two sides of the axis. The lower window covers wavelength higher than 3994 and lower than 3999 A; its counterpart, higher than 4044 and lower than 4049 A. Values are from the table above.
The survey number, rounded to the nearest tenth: -0.4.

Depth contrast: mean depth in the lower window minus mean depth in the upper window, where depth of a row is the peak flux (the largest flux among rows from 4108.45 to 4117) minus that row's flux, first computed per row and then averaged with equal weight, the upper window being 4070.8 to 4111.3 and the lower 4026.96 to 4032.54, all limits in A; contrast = 0.22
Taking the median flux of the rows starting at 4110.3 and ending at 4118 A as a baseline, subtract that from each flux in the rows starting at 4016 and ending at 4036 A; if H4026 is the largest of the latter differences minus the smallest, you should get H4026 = 3.73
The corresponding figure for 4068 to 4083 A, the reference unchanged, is 2.20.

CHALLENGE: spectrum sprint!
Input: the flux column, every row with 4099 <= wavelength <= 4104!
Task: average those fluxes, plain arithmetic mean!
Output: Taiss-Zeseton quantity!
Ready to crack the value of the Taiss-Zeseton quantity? 4.5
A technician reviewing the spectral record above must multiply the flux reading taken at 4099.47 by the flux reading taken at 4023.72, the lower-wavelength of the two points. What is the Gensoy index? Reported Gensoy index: 28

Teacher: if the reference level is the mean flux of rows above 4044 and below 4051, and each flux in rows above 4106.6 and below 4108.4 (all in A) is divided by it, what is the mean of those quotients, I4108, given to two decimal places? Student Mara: 0.98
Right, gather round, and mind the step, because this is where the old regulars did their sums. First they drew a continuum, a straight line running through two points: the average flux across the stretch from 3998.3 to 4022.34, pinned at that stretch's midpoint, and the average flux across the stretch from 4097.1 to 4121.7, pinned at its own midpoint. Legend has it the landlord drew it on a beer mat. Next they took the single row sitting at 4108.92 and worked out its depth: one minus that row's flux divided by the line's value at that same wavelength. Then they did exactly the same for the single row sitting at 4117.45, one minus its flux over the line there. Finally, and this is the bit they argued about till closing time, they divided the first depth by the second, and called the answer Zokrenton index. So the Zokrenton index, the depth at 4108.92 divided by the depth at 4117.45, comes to -1.5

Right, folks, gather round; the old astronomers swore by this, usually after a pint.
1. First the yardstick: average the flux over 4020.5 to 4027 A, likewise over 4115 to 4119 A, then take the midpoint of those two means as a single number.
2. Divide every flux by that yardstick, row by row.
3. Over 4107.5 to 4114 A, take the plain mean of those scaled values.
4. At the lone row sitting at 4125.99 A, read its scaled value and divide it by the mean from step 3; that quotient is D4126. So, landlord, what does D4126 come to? 1.07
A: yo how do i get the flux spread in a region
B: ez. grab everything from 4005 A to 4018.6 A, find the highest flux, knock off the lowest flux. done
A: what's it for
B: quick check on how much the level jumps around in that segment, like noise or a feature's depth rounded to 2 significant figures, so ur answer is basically 2.3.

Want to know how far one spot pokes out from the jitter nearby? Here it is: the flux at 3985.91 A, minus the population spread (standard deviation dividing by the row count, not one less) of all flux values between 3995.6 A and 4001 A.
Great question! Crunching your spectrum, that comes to 5.80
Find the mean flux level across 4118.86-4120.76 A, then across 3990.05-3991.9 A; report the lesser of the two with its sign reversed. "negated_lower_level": -3.35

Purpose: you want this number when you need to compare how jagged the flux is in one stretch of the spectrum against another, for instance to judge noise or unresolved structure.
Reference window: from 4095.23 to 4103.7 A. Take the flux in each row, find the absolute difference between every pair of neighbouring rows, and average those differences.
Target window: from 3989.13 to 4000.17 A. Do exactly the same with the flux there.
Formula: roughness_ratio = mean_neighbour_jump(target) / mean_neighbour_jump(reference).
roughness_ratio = 0.89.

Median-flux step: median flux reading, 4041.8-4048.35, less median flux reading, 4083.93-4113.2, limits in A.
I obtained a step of 0.20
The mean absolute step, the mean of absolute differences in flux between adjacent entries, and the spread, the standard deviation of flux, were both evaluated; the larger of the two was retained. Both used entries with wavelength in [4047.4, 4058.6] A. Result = 1.2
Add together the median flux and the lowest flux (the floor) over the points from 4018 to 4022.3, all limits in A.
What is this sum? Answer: 9.95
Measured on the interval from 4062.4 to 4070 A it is 9.21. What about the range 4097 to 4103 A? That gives 8.89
